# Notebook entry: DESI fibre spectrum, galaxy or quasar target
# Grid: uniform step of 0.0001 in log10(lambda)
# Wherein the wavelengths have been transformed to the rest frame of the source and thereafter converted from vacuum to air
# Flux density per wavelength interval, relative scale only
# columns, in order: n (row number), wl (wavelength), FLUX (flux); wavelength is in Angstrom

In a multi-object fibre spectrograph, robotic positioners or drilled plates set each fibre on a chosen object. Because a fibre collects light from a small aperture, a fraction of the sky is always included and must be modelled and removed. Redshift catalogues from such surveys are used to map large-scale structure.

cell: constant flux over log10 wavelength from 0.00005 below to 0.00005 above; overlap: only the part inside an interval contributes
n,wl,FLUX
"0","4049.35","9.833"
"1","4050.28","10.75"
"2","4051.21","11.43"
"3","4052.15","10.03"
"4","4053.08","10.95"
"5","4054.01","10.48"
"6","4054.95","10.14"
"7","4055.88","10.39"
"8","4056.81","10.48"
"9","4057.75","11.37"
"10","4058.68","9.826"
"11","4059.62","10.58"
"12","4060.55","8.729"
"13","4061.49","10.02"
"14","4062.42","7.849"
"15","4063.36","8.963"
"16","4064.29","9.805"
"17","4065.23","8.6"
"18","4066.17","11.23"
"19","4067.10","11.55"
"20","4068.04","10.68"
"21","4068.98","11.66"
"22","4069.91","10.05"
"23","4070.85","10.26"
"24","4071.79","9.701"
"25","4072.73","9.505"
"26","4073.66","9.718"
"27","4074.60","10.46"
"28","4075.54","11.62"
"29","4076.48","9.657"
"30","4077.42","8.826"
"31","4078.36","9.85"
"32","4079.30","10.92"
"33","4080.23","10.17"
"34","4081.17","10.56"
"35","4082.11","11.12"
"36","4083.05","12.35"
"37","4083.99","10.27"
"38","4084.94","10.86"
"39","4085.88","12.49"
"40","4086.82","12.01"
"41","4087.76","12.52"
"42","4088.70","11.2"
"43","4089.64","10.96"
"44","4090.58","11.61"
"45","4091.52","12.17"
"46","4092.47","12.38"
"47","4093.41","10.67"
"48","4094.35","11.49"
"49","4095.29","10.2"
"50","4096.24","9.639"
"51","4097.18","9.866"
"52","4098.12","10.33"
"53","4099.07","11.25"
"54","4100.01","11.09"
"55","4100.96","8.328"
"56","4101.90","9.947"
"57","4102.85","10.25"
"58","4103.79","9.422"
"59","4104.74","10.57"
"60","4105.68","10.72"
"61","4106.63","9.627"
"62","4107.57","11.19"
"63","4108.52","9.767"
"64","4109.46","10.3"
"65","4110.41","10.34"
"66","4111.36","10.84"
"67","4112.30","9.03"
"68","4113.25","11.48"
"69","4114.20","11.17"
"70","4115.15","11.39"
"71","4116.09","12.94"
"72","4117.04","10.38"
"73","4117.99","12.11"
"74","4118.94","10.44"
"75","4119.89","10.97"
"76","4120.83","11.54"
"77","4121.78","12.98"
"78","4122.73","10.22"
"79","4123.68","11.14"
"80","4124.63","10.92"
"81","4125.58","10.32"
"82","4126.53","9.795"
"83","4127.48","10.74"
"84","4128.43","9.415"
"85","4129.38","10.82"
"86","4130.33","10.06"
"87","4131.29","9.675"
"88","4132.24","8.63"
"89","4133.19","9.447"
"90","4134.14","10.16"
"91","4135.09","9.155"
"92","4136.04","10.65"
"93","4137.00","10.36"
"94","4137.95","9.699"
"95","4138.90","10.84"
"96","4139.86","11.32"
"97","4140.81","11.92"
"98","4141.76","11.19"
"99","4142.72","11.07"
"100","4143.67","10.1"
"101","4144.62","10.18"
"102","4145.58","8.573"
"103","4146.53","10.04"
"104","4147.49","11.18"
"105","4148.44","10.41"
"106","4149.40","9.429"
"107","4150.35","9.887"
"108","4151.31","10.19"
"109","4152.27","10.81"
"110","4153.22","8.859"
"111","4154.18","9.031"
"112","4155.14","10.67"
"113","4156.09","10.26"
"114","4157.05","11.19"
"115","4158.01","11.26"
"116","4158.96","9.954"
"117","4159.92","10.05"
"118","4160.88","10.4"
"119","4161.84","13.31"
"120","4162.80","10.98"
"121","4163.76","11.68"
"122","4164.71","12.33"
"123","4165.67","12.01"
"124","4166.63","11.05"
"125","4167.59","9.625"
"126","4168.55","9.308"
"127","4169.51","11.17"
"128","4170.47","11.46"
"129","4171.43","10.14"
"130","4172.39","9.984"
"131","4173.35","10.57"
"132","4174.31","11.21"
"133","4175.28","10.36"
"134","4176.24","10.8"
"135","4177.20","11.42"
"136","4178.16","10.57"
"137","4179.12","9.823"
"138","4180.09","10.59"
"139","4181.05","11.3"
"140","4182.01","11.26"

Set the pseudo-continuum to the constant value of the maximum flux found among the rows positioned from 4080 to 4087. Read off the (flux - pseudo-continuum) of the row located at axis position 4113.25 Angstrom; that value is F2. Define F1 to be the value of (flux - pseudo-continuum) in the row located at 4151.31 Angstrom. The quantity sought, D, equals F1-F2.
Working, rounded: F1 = -2.3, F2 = -1.01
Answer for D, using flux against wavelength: -1.3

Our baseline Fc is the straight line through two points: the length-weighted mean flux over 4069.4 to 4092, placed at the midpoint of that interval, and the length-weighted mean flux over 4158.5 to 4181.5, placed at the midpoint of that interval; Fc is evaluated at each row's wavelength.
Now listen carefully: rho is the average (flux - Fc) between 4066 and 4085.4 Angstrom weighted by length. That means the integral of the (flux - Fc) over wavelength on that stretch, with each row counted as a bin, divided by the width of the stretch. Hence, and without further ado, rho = -0.3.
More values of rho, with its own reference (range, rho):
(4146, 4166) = -0.2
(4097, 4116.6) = -0.3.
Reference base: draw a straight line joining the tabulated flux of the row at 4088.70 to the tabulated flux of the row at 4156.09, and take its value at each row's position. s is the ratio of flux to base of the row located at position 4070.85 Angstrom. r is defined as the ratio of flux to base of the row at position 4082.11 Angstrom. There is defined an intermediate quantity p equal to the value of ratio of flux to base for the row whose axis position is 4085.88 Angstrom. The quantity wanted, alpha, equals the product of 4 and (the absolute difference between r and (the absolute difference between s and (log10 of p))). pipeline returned 0.54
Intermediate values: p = 1.11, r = 0.98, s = 0.90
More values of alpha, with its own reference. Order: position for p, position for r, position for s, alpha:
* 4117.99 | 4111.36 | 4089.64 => 0.27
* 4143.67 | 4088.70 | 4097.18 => 0.38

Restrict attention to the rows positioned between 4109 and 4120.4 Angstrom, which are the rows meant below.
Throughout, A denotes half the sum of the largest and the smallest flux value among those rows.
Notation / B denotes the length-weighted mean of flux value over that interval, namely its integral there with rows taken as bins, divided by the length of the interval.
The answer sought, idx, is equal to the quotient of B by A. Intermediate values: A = 11.0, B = 11.0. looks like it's 1.00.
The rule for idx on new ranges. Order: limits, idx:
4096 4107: 1.03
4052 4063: 1.05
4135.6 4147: 1.02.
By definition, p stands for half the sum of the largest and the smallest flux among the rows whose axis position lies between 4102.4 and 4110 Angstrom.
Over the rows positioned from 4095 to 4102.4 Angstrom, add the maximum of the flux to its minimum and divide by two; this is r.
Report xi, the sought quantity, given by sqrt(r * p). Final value 10.04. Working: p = 10.3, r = 9.79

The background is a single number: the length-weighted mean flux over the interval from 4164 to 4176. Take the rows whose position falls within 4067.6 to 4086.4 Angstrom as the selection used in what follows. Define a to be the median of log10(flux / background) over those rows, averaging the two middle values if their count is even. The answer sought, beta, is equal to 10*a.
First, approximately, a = -0.017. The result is -0.17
